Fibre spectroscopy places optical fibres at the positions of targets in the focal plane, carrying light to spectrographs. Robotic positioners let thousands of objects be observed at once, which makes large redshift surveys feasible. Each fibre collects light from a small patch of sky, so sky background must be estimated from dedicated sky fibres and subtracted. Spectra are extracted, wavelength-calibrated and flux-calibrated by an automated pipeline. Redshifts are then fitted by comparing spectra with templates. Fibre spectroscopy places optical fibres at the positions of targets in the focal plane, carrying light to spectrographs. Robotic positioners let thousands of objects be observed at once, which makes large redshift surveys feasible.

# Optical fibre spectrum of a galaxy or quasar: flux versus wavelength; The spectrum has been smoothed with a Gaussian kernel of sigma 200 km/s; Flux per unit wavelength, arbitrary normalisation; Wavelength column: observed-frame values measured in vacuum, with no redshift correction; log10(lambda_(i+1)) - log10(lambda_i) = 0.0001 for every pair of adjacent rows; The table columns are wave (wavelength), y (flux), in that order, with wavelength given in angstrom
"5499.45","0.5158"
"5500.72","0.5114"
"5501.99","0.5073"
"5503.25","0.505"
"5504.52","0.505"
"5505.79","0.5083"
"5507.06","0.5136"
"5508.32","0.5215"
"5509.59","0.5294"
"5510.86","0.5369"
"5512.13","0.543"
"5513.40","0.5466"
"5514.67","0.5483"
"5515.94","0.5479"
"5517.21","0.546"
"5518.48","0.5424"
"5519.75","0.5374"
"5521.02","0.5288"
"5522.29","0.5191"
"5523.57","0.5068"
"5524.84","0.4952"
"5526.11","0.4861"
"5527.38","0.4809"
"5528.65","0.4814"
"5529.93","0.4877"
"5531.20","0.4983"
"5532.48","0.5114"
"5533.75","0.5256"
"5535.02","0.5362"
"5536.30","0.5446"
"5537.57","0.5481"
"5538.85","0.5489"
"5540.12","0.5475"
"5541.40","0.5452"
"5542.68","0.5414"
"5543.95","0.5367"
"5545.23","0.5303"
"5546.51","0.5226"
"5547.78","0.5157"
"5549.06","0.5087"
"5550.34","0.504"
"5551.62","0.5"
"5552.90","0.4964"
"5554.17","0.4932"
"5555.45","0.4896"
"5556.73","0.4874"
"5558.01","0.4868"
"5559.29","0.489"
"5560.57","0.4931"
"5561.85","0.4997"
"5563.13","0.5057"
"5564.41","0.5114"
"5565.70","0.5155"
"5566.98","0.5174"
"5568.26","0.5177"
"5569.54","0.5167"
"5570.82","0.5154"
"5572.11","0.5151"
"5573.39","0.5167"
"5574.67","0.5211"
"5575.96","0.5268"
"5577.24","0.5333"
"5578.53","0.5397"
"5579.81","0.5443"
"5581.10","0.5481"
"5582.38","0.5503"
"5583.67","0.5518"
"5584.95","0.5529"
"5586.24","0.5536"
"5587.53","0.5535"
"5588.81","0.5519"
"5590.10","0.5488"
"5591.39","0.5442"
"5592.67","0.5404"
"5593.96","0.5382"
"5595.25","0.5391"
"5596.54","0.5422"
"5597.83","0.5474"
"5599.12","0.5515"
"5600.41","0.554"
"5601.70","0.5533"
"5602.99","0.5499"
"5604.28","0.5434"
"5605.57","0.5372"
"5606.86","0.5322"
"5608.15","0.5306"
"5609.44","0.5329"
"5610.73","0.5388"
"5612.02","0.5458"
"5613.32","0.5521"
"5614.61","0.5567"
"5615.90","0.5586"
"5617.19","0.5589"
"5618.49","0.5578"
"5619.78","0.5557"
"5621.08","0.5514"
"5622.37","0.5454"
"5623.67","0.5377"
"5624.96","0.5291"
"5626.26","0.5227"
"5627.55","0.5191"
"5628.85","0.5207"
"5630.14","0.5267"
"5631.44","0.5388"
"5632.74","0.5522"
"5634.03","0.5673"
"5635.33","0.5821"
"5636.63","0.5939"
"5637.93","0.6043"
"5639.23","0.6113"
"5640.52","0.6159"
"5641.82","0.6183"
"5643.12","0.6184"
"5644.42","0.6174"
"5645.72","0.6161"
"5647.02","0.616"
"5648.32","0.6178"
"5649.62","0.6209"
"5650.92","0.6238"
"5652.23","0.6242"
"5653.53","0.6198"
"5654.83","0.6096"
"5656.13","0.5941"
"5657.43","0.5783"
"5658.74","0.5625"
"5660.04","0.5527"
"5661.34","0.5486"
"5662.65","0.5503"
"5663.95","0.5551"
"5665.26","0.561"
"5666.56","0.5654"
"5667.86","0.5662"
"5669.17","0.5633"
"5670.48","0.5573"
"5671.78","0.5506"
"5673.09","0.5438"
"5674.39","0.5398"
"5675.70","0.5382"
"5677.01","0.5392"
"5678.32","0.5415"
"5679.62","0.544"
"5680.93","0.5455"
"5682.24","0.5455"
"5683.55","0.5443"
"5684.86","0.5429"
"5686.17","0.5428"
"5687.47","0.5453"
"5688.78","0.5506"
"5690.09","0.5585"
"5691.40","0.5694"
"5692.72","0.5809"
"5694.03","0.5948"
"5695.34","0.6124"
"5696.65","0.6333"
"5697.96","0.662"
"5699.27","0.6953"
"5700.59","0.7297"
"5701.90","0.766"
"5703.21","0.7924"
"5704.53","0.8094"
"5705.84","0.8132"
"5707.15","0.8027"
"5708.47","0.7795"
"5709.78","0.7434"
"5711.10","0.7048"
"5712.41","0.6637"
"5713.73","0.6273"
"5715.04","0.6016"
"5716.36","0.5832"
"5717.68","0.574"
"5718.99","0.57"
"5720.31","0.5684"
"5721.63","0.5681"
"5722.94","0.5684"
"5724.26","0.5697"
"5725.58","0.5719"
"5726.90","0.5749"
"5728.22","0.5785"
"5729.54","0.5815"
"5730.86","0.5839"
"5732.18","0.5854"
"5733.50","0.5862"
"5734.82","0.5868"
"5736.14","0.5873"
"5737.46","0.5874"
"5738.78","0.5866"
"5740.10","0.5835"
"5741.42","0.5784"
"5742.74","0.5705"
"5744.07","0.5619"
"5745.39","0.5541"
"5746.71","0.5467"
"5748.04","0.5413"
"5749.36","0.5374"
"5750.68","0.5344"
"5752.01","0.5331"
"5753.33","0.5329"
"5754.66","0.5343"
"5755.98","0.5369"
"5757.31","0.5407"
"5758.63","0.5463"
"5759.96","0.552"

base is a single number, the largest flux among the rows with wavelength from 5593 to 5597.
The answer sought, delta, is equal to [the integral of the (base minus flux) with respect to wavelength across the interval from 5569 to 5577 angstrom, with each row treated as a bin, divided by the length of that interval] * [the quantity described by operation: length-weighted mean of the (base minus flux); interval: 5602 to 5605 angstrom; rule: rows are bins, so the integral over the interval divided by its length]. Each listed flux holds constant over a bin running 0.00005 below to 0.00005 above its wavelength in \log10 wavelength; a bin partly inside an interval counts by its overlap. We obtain -0.0001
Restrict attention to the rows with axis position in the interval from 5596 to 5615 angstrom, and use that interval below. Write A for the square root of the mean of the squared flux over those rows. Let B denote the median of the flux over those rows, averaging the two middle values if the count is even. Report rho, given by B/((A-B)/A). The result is -247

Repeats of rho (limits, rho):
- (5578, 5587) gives -188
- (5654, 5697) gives 34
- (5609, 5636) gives -989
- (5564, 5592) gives -122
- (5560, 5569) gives -97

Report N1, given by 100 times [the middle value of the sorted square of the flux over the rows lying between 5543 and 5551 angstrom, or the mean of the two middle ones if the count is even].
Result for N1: 27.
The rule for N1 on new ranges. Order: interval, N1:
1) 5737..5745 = 34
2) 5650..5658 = 38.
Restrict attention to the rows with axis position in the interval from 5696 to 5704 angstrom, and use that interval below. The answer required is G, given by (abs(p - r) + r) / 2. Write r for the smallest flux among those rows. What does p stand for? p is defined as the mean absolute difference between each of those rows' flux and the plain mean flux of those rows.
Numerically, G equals 0.61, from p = 0.050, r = 0.6333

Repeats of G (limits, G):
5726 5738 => 0.57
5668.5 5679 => 0.53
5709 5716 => 0.58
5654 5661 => 0.54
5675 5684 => 0.54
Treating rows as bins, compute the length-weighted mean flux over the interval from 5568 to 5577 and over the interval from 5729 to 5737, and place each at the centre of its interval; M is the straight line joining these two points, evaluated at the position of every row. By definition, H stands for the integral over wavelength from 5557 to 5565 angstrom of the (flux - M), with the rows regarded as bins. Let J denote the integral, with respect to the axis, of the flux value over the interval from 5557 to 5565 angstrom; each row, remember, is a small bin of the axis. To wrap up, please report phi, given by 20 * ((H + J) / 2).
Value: 38.4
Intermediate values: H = -0.14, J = 4.0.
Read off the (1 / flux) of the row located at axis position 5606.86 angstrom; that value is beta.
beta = 1.88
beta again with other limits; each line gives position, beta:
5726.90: 1.74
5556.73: 2.05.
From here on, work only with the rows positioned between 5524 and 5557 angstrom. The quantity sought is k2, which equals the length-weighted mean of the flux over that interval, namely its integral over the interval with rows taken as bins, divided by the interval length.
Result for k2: 0.514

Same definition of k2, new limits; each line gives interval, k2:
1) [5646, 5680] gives 0.573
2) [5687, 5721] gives 0.659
